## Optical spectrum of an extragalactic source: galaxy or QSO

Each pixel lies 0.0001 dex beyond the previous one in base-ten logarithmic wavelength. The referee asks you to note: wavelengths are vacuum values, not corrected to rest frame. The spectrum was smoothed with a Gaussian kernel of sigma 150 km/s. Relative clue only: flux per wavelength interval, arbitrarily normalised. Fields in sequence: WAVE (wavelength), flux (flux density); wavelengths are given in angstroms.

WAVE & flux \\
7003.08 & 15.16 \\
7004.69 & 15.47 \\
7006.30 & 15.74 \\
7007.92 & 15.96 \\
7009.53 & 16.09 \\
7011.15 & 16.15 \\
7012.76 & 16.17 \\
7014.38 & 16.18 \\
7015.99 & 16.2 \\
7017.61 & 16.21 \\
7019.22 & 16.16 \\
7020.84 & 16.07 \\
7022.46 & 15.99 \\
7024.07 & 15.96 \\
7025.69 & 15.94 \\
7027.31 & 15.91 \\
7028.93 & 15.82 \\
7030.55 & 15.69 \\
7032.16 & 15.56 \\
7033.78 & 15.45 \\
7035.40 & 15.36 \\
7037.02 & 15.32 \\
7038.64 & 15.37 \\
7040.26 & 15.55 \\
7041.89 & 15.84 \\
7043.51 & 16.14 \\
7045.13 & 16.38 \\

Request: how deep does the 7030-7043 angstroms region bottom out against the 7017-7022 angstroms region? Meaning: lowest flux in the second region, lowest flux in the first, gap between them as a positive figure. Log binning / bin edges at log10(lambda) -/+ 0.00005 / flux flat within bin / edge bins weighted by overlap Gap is 0.75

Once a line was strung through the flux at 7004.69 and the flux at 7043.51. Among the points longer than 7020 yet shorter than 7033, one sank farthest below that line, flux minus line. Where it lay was 7032.16 angstroms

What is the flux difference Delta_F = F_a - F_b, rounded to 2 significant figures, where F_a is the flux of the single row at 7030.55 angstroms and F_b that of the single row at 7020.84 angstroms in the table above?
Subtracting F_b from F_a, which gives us -0.38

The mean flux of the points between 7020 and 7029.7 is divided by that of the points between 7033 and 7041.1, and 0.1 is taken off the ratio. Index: 0.935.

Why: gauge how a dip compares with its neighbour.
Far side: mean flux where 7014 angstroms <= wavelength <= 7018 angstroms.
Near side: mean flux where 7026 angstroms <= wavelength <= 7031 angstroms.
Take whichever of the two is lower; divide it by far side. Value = 0.98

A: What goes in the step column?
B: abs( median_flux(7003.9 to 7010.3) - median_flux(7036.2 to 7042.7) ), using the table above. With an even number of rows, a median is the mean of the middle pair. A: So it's 0.39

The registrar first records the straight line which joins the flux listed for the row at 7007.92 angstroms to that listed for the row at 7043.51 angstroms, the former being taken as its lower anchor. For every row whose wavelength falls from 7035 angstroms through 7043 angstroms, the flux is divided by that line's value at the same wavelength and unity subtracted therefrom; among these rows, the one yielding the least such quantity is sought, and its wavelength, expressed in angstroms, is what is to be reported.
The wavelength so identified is 7037.02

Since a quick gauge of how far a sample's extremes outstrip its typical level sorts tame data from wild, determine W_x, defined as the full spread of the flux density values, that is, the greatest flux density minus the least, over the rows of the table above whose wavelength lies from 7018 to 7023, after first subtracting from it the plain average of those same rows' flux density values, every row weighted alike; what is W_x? -15.9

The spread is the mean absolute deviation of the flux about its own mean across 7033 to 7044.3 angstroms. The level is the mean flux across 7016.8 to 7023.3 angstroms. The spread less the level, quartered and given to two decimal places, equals -3.97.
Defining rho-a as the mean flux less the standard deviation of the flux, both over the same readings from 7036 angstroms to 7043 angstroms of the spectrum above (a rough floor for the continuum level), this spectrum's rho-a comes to 15.3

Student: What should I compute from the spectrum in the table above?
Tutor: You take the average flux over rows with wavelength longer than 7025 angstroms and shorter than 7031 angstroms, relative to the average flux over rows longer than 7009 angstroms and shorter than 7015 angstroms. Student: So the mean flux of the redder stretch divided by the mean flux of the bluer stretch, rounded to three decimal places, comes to 0.981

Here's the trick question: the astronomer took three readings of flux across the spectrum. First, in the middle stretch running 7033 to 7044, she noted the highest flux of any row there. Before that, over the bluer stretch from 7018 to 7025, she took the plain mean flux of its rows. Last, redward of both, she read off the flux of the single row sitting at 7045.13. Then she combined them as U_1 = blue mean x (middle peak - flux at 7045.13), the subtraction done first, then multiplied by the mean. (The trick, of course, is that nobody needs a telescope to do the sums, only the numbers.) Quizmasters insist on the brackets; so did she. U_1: -3.9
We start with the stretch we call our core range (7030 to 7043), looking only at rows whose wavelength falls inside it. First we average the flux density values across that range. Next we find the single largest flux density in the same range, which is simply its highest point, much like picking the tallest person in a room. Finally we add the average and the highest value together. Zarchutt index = 31.4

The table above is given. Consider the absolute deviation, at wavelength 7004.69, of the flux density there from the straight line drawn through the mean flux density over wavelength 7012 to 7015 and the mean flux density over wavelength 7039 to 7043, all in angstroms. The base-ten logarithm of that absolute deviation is -0.1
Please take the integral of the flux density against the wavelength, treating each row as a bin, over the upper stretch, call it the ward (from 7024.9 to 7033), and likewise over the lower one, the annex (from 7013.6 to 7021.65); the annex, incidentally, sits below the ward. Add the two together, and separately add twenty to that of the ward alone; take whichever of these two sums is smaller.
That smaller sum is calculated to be 148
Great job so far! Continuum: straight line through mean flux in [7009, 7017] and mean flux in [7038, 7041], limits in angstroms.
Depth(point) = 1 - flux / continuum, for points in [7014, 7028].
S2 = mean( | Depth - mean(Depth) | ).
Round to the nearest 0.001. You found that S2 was 0.002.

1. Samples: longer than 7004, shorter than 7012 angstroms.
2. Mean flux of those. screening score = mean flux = 15.9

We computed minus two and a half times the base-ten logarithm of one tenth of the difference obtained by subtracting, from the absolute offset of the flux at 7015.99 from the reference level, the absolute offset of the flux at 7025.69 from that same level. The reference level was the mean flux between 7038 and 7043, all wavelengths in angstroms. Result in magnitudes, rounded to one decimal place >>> 4.0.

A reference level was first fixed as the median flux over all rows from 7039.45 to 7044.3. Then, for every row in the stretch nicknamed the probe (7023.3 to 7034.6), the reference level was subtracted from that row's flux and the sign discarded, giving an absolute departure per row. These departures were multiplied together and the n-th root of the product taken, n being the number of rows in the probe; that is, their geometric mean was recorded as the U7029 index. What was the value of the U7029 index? 0.12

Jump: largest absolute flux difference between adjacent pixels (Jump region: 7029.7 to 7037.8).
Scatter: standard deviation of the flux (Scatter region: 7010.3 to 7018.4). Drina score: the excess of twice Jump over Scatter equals 0.2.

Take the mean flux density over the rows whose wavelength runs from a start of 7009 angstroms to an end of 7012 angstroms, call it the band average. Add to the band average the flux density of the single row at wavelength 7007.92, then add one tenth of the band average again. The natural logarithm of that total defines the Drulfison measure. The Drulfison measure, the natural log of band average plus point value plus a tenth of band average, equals 3.517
